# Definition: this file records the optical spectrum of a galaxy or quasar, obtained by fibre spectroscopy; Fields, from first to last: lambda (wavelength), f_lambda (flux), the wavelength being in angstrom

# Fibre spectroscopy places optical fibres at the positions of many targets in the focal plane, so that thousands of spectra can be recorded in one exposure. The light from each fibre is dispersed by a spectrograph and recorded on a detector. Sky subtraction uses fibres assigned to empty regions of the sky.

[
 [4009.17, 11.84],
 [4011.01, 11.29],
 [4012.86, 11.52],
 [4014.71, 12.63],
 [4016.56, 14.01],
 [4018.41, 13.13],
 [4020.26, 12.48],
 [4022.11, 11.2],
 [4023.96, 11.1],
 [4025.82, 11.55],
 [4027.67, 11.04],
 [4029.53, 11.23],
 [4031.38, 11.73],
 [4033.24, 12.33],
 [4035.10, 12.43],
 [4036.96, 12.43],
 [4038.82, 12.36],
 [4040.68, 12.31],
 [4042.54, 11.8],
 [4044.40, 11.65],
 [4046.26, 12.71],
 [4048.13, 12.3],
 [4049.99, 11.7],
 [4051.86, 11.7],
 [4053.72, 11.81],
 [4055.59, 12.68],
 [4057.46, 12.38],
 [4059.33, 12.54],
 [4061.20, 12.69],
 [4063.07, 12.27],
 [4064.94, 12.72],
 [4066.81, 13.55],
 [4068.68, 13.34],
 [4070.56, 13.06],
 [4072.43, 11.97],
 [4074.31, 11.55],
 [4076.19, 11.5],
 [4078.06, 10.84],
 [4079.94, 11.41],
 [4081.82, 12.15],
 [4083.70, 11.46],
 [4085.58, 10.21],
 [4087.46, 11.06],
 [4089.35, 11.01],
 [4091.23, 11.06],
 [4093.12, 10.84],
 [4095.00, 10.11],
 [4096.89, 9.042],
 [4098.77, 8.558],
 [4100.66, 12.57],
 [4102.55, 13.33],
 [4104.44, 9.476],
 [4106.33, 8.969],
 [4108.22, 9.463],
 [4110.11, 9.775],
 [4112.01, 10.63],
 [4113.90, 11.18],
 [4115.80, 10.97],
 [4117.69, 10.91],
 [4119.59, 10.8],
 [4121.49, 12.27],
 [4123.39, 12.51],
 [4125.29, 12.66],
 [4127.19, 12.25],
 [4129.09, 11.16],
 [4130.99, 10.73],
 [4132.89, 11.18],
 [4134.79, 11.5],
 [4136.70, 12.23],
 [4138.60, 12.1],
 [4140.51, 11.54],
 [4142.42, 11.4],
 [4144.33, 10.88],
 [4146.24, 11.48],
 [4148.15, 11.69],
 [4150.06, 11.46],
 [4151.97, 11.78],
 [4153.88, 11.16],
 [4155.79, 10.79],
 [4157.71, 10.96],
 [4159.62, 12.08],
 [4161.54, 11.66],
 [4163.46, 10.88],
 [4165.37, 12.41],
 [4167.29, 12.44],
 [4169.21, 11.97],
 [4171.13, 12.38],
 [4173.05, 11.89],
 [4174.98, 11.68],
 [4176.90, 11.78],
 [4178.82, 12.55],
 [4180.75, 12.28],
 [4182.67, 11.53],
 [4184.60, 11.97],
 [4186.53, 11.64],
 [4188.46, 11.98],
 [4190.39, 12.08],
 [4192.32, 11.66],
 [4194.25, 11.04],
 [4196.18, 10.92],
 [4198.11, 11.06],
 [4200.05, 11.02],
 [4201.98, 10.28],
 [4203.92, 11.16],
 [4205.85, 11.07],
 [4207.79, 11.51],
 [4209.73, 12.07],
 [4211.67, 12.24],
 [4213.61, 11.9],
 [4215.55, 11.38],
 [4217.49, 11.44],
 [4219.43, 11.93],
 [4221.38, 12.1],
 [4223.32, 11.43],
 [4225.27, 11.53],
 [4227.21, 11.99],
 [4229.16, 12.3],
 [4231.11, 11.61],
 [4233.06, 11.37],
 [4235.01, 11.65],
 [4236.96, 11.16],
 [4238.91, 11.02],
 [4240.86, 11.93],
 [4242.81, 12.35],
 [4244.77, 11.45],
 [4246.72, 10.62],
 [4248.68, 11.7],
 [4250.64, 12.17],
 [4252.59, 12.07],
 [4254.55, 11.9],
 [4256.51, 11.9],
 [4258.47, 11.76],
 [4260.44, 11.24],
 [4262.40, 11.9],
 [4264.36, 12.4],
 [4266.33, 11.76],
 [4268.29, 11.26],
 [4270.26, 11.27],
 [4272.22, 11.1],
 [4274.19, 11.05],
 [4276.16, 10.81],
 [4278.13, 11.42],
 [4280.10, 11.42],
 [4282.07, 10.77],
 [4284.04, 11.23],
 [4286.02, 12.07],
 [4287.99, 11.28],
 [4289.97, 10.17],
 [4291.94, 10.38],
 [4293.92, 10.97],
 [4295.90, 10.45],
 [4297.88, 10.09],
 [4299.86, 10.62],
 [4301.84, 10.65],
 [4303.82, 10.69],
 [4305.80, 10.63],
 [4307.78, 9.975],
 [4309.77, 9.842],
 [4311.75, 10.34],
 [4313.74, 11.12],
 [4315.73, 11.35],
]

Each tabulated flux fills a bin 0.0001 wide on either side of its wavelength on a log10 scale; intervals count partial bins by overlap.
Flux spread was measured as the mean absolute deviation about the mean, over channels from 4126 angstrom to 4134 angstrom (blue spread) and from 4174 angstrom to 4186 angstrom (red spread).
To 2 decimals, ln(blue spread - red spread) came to -1.84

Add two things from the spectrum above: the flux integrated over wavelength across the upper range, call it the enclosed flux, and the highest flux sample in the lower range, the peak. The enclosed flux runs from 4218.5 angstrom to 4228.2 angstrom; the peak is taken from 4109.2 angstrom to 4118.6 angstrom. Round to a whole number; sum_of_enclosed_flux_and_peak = 126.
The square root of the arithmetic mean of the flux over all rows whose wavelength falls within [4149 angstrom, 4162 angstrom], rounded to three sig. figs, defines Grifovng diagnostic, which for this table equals 3.38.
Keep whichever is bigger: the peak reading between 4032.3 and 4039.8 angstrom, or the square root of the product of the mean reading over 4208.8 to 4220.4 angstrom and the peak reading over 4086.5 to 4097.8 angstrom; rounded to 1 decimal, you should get 12.4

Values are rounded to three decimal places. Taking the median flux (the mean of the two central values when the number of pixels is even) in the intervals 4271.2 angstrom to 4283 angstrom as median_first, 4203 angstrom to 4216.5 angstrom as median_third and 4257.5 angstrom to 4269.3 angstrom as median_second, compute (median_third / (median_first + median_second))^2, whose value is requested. 0.254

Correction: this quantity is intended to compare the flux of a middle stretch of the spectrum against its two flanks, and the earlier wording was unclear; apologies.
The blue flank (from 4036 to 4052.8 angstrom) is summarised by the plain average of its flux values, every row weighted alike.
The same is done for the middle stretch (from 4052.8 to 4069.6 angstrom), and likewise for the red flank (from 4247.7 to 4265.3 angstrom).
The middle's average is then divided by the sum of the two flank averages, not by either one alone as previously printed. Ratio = 0.528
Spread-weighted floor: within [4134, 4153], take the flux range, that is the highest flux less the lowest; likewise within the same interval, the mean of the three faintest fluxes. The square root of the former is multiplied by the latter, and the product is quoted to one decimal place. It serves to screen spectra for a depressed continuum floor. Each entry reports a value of 13.1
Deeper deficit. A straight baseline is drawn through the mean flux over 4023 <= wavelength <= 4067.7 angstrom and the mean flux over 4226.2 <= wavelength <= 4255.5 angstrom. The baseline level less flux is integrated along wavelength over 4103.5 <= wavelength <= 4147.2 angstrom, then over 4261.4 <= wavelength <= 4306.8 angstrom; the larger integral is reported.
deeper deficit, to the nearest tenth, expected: 35.4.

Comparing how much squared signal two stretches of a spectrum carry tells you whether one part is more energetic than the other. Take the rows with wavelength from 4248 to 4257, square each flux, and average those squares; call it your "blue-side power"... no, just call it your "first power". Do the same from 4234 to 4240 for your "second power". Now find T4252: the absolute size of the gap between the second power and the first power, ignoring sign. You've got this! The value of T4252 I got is 15.5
